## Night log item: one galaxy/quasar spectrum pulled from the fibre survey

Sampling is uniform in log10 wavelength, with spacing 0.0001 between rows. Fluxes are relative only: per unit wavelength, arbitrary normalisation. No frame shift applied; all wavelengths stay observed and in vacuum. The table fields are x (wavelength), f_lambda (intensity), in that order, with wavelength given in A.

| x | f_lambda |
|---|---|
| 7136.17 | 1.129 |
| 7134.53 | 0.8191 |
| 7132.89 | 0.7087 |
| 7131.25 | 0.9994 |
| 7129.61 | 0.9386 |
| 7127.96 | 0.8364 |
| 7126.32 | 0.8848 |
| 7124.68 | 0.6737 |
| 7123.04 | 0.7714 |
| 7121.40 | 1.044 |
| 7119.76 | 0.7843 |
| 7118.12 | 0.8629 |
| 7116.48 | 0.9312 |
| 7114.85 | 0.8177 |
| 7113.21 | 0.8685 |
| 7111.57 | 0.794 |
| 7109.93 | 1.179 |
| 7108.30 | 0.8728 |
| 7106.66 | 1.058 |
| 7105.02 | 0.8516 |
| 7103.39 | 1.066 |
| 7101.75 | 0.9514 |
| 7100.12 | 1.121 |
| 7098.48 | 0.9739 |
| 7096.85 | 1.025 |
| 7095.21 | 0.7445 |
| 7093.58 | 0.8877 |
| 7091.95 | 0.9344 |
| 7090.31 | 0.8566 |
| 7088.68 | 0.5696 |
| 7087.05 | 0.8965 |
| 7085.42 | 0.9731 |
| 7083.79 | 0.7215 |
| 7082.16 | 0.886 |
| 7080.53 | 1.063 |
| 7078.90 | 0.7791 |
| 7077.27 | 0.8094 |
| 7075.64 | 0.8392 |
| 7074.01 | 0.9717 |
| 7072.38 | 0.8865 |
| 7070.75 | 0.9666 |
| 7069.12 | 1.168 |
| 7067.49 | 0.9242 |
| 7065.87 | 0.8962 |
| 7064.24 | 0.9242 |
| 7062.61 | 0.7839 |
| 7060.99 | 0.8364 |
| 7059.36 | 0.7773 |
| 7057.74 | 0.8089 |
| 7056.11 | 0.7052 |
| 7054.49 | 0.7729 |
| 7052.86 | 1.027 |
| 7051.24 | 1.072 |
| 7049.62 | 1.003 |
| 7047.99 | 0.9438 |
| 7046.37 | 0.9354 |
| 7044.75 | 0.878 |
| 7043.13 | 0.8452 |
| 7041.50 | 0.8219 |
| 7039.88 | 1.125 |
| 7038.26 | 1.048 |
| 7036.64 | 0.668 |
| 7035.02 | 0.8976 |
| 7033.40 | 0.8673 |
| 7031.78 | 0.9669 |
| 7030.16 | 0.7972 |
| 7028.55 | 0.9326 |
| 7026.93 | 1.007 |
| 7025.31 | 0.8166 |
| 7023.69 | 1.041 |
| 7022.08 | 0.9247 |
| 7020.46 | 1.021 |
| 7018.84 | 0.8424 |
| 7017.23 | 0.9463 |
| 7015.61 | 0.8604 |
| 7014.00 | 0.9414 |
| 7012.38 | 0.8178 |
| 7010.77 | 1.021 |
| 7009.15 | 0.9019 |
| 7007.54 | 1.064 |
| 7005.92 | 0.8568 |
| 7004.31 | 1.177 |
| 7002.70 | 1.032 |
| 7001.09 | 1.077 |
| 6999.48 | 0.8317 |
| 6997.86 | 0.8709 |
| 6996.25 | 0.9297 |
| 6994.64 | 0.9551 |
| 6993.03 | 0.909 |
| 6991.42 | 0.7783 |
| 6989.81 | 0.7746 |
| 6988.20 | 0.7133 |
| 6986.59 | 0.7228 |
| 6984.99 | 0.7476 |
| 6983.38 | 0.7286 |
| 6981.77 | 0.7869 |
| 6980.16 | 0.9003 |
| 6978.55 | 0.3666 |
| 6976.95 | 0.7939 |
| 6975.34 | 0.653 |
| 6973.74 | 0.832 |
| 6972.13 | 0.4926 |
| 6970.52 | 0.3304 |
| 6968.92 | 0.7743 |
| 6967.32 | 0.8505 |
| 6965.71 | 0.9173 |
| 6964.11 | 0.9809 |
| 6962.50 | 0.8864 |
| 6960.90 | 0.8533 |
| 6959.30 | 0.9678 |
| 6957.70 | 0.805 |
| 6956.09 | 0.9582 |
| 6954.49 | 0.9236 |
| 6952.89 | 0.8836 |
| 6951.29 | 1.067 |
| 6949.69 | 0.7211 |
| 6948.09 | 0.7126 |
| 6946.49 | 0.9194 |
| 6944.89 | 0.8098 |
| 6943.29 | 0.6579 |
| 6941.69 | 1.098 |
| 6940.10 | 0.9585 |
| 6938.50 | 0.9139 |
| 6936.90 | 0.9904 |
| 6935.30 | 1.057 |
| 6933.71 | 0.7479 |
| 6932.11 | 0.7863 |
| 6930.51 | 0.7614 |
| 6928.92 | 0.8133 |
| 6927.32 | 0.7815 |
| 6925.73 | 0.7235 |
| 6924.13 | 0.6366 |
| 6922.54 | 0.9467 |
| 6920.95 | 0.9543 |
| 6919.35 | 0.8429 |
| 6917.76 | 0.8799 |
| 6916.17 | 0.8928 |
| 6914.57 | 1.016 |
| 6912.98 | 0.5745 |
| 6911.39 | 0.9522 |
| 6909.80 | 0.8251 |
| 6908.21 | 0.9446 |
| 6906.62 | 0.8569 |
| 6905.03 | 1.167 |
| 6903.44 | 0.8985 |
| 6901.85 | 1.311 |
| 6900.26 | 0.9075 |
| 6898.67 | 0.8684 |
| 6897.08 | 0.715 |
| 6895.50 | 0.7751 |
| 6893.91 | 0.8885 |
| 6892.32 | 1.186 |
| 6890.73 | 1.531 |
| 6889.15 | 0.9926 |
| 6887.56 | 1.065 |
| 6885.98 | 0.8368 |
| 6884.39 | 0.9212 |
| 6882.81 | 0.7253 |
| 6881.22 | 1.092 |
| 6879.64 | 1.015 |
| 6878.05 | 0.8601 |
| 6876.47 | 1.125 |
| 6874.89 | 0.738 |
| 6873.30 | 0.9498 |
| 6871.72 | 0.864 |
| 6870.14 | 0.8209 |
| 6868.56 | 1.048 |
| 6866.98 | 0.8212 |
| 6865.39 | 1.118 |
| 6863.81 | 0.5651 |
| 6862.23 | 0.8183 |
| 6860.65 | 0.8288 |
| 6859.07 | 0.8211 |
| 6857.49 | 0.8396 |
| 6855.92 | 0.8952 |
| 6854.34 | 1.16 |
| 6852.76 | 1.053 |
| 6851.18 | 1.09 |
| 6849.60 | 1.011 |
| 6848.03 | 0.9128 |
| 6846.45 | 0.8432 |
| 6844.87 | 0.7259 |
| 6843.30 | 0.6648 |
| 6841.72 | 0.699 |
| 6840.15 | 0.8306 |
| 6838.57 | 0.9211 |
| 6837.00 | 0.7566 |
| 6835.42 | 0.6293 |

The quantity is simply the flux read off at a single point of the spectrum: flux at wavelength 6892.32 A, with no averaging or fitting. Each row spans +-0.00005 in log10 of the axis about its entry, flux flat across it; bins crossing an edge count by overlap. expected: 1.186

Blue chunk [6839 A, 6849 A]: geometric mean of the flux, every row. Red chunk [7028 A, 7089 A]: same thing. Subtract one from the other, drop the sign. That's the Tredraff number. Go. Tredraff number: 0.11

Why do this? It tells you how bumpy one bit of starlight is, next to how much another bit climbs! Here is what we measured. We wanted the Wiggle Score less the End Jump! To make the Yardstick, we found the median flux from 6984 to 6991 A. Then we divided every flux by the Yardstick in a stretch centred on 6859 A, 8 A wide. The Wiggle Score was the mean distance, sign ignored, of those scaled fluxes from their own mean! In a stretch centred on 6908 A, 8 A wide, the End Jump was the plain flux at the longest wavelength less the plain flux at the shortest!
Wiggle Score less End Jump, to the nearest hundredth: 0.24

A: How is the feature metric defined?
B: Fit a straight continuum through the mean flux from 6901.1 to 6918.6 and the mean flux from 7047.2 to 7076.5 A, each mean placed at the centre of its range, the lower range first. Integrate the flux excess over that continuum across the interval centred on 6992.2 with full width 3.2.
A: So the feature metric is -0.2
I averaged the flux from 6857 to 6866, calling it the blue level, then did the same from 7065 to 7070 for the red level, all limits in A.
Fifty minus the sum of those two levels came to 48.2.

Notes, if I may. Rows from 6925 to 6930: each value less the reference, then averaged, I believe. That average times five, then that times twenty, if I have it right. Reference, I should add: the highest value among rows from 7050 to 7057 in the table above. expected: -30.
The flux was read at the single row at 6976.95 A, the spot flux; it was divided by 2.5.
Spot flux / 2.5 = 0.32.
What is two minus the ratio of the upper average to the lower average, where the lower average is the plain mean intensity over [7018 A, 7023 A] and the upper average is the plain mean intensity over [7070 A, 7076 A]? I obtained 1.01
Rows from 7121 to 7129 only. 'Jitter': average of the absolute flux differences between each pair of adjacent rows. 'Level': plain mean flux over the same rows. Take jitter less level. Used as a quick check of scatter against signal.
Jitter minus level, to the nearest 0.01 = -0.68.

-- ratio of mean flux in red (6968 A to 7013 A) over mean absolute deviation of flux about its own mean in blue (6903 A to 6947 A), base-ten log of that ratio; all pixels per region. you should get 0.88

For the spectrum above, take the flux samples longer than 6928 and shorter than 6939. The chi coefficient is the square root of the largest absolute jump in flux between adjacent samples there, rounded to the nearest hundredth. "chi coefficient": 0.56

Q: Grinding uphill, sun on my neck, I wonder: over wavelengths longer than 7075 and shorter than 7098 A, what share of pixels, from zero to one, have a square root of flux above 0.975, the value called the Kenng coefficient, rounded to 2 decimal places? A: 0.21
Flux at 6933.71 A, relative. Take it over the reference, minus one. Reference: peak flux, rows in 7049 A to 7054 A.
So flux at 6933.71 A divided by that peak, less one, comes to -0.302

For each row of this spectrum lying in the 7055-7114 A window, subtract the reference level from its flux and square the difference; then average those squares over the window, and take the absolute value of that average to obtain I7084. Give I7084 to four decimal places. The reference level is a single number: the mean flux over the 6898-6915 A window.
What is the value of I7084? 0.0184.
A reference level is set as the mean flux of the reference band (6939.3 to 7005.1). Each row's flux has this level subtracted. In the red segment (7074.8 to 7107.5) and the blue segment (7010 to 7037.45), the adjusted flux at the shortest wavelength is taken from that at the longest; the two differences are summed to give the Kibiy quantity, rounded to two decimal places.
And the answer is -0.13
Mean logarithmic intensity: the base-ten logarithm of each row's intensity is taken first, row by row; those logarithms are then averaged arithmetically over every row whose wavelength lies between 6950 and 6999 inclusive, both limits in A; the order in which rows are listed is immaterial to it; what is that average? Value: -0.11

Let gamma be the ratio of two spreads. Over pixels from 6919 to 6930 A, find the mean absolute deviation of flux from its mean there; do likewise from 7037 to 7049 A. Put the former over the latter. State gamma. 1.04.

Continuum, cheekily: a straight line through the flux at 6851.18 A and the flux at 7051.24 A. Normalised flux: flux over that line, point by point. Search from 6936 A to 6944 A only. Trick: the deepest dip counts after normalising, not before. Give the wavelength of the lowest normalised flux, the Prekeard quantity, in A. 6943.29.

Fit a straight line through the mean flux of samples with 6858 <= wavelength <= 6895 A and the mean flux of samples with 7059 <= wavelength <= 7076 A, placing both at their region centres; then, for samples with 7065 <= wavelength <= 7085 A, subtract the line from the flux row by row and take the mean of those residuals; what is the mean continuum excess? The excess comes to 0.00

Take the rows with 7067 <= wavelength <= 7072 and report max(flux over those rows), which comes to 1.168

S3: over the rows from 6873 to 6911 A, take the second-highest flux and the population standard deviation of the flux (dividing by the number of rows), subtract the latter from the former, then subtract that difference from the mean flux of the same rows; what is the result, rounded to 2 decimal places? -0.15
